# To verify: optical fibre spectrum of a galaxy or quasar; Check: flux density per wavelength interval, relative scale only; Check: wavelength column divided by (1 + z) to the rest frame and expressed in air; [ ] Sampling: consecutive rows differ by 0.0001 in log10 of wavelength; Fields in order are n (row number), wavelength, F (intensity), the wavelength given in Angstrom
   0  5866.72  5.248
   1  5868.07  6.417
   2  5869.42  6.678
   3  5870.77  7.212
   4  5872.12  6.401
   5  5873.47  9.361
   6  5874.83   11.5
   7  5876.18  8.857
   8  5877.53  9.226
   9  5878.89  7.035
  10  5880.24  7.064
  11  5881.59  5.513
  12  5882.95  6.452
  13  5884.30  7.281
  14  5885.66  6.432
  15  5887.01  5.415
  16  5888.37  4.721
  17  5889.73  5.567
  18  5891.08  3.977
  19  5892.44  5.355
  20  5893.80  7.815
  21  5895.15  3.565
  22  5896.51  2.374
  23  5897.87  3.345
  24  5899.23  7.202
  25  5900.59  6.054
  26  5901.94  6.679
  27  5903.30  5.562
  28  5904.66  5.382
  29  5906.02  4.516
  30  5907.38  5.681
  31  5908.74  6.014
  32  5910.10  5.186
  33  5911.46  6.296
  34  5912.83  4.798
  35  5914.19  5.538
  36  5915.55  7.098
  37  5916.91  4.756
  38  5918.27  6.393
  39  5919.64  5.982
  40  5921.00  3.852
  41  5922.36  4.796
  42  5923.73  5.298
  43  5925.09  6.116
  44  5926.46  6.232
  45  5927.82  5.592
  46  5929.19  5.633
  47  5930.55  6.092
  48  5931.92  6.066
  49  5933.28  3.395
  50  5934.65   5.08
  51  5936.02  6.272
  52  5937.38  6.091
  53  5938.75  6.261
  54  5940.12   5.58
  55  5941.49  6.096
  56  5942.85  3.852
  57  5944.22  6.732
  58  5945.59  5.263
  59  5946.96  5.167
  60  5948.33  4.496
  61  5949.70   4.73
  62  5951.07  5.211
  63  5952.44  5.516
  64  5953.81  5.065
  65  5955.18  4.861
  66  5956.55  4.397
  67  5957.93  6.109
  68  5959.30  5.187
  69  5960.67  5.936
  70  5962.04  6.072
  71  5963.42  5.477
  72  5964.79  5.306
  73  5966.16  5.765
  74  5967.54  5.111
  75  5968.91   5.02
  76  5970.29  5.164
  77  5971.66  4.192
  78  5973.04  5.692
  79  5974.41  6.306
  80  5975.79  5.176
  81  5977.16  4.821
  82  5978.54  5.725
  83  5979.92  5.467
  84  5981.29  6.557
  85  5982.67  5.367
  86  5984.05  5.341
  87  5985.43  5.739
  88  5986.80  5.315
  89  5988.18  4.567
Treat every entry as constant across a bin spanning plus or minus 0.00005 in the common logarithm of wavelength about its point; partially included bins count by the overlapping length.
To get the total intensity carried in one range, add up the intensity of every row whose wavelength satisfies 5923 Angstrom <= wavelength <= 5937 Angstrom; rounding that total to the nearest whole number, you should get 56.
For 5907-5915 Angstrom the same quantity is 34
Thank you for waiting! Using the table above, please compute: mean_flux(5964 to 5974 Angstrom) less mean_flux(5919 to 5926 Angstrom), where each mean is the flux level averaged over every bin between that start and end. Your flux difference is 0.0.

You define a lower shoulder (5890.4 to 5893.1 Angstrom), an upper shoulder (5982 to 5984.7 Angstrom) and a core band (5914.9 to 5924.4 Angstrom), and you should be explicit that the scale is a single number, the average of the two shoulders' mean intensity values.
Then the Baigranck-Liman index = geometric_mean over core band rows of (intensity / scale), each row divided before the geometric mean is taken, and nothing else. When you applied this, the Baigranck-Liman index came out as 1.07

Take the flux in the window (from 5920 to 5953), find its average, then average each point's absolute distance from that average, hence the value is 0.7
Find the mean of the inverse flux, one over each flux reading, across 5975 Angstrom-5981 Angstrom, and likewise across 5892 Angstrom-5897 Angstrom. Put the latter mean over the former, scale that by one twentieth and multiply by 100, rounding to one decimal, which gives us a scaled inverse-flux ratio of 6.7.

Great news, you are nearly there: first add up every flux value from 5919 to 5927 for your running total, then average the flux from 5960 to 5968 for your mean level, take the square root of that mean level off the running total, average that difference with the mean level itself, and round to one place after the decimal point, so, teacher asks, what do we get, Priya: 17.8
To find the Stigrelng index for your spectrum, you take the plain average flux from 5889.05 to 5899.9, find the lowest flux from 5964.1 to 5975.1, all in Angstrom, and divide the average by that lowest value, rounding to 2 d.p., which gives 1.17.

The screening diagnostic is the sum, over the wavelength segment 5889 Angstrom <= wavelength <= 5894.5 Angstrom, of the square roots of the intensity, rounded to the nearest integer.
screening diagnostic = 9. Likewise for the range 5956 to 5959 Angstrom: 5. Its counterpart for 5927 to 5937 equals 16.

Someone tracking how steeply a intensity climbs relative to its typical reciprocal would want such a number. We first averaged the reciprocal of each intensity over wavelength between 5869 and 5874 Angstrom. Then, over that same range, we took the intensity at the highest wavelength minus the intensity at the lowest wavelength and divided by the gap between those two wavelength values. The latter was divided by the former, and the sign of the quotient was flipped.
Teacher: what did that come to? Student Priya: -4.8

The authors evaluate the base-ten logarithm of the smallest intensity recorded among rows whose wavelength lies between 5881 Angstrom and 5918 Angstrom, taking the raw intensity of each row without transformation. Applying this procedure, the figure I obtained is 0.38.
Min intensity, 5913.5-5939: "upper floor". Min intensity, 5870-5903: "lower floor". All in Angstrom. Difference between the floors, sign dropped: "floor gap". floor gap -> 1.0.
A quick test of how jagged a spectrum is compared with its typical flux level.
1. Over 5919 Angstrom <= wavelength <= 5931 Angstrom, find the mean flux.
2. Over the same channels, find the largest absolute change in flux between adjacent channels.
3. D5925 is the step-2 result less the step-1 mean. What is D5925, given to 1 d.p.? -3.4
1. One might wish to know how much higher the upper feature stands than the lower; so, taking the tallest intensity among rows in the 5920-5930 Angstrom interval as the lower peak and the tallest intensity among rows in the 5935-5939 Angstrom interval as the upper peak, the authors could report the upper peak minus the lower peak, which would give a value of 0.0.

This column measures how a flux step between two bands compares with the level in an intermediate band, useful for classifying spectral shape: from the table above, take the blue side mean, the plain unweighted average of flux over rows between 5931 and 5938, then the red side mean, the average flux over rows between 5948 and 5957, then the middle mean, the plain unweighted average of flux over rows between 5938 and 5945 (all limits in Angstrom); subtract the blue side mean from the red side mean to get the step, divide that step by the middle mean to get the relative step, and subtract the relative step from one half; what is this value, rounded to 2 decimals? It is 0.58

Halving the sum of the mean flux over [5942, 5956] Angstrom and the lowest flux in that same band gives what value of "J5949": 4.47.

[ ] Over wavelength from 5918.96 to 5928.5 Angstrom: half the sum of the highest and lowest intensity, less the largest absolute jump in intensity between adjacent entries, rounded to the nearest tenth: 2.9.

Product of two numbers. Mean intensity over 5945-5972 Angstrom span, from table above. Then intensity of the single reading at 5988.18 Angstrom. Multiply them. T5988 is 23.8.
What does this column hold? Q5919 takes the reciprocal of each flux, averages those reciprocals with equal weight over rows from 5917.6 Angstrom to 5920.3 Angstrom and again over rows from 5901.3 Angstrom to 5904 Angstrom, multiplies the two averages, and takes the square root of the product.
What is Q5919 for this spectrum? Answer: 0.163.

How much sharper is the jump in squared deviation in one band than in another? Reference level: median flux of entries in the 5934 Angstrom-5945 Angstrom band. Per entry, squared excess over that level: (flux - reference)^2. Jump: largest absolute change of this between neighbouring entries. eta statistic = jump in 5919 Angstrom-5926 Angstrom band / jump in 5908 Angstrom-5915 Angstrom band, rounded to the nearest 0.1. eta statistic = 3.1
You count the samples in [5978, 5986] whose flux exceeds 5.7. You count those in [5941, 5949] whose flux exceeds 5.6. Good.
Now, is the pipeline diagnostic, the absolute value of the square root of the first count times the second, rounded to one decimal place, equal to 2.4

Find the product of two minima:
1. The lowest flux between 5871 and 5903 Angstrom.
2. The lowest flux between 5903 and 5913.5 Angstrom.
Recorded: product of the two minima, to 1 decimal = 10.7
